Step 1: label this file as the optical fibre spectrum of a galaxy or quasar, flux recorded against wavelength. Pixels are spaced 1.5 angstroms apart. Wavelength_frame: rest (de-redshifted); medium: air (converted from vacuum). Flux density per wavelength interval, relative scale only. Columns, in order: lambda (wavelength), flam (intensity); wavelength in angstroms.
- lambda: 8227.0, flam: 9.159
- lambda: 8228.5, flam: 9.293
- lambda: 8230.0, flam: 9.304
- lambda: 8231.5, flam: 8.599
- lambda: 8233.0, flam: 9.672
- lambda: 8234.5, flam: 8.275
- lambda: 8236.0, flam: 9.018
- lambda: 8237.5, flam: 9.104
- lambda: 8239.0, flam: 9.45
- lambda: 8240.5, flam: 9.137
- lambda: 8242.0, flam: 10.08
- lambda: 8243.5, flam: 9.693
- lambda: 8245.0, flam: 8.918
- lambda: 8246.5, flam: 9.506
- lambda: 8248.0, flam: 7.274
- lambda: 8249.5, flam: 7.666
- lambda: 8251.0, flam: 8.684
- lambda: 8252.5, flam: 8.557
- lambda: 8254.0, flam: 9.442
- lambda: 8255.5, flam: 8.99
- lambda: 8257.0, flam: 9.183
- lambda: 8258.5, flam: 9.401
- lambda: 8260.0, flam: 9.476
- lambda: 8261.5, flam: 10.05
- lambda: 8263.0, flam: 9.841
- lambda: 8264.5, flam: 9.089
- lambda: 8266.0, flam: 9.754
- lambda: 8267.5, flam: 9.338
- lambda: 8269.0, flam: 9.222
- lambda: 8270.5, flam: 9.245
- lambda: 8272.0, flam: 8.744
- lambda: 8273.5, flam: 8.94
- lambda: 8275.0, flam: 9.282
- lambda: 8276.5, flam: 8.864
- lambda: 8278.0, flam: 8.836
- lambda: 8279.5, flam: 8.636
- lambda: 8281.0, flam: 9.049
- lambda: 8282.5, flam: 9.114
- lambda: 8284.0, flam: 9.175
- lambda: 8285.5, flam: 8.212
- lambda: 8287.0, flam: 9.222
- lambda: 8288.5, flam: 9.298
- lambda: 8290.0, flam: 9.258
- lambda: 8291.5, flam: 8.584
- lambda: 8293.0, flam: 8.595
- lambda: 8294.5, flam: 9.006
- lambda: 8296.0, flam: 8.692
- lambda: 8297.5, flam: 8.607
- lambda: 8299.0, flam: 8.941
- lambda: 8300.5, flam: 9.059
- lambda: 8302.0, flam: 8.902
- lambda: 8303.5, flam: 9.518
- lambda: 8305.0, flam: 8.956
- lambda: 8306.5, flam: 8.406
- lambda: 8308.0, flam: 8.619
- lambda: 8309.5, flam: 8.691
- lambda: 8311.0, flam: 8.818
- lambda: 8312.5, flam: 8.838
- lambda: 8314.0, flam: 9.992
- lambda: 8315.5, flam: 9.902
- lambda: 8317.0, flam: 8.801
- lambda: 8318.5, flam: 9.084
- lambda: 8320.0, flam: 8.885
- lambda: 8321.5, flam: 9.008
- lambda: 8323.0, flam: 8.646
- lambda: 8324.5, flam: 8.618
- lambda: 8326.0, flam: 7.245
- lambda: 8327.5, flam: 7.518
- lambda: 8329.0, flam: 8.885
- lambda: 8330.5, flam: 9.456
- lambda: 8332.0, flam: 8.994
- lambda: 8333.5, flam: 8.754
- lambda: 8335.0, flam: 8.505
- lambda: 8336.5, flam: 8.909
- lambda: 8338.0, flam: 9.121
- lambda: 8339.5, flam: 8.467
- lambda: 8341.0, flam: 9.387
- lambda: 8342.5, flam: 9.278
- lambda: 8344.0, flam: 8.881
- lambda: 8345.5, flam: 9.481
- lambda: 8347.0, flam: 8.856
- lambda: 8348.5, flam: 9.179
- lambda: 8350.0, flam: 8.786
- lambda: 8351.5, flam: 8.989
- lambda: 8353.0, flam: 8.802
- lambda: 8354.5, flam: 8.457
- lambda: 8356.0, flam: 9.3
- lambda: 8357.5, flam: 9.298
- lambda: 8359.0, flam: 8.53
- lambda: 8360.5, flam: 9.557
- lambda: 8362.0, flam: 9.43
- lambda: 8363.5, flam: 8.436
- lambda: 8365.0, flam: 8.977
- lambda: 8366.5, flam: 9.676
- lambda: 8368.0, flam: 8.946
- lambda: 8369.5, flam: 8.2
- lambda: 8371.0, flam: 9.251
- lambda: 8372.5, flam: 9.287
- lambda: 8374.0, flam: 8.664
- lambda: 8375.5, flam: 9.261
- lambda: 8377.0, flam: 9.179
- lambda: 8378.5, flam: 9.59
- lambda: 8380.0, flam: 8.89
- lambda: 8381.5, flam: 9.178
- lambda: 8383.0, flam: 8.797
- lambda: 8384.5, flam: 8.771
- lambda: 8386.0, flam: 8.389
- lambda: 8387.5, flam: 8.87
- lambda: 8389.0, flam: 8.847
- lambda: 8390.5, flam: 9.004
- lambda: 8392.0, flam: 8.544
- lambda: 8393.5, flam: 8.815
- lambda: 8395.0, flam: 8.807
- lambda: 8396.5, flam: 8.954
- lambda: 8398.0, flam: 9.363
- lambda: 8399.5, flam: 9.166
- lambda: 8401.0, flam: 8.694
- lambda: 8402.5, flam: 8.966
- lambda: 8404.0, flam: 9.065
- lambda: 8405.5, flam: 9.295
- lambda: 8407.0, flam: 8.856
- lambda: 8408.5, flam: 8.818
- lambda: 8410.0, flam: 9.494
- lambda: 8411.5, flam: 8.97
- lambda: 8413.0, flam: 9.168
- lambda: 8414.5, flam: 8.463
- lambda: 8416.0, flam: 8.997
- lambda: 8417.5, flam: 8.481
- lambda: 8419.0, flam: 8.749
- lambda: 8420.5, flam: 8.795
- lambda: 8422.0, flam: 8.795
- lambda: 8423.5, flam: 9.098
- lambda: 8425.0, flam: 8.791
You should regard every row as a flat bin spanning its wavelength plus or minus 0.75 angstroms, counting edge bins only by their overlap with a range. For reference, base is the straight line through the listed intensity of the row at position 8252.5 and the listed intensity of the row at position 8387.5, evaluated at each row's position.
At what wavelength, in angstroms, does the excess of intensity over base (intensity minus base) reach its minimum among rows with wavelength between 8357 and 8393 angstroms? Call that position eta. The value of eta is 8369.5 angstroms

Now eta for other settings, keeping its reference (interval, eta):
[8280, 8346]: 8326.0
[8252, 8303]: 8285.5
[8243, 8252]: 8248.0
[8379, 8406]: 8386.0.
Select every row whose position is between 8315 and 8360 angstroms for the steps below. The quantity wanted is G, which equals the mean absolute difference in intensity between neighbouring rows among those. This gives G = 0.47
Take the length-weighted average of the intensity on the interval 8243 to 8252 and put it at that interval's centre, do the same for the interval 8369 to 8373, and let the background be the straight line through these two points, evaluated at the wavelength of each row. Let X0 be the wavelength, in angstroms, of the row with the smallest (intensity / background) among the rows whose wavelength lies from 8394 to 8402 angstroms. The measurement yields 8401.0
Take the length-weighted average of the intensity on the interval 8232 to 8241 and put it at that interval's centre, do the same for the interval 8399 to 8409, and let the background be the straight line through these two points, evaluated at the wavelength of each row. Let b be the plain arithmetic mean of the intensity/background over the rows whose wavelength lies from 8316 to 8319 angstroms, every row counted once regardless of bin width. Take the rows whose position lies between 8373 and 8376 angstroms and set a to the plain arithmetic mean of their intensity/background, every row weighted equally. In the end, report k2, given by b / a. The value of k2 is 0.99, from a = 1.00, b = 0.99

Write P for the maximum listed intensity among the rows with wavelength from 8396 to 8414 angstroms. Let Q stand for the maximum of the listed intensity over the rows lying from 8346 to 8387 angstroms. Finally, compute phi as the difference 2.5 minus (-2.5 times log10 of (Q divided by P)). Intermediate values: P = 9.494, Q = 9.676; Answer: 2.52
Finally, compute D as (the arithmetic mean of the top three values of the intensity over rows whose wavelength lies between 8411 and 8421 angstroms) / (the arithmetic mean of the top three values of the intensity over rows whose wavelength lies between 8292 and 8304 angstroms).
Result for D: 0.98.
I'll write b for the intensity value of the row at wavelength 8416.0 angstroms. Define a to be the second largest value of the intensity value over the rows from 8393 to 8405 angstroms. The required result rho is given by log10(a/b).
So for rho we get 0.008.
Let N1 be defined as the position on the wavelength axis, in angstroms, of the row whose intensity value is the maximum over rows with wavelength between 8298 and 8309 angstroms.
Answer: 8303.5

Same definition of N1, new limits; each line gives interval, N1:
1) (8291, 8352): 8314.0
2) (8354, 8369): 8366.5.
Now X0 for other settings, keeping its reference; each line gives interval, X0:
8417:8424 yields 8417.5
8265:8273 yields 8272.0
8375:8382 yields 8380.0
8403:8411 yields 8408.5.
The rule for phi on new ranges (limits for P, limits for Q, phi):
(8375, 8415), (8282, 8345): 2.54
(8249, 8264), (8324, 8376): 2.46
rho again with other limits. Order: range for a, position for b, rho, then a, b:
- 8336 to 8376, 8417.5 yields 0.052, 9.557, 8.481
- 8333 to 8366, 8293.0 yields 0.043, 9.481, 8.595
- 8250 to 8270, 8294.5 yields 0.039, 9.841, 9.006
